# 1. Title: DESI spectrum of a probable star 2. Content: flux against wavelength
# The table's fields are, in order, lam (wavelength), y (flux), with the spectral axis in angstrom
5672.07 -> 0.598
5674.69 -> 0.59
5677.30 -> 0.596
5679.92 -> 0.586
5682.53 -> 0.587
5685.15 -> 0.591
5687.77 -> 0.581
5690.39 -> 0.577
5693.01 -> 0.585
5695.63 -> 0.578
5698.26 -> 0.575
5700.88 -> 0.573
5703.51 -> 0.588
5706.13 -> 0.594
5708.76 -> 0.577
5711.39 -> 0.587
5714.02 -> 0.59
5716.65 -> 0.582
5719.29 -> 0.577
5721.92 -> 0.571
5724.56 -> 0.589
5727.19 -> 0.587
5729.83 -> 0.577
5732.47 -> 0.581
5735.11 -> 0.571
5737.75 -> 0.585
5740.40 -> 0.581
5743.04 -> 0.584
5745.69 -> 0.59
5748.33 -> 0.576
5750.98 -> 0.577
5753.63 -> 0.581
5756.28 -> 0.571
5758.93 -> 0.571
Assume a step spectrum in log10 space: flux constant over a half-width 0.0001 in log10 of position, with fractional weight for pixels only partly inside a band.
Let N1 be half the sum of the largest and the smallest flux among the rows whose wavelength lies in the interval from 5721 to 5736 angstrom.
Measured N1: 0.580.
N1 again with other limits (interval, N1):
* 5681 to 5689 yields 0.586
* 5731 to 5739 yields 0.578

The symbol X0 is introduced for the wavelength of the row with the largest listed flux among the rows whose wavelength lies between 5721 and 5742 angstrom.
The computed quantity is 5724.56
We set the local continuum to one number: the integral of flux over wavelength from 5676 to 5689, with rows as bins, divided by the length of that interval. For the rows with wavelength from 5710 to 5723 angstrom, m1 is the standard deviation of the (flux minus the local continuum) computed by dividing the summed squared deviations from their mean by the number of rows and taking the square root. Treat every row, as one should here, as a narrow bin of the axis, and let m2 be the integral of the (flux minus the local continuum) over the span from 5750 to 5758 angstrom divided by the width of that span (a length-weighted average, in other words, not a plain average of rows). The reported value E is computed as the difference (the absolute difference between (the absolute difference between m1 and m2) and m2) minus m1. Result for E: 0.024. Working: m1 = 0.0068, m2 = -0.0121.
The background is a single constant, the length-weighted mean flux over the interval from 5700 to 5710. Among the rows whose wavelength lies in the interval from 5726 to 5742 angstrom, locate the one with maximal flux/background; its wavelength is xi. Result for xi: 5727.19 angstrom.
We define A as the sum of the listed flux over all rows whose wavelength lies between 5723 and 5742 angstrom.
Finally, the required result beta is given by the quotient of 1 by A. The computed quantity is 0.2456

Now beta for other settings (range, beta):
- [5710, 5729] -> 0.2449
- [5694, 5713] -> 0.2456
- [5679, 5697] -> 0.2448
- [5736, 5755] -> 0.2455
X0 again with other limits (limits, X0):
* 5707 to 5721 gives 5714.02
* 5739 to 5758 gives 5745.69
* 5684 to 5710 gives 5706.13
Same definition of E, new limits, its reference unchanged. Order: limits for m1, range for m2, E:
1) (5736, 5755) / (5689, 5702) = 0.021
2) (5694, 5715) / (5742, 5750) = 0.010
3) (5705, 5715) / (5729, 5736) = 0.023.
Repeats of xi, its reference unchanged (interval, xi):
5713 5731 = 5714.02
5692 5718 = 5706.13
